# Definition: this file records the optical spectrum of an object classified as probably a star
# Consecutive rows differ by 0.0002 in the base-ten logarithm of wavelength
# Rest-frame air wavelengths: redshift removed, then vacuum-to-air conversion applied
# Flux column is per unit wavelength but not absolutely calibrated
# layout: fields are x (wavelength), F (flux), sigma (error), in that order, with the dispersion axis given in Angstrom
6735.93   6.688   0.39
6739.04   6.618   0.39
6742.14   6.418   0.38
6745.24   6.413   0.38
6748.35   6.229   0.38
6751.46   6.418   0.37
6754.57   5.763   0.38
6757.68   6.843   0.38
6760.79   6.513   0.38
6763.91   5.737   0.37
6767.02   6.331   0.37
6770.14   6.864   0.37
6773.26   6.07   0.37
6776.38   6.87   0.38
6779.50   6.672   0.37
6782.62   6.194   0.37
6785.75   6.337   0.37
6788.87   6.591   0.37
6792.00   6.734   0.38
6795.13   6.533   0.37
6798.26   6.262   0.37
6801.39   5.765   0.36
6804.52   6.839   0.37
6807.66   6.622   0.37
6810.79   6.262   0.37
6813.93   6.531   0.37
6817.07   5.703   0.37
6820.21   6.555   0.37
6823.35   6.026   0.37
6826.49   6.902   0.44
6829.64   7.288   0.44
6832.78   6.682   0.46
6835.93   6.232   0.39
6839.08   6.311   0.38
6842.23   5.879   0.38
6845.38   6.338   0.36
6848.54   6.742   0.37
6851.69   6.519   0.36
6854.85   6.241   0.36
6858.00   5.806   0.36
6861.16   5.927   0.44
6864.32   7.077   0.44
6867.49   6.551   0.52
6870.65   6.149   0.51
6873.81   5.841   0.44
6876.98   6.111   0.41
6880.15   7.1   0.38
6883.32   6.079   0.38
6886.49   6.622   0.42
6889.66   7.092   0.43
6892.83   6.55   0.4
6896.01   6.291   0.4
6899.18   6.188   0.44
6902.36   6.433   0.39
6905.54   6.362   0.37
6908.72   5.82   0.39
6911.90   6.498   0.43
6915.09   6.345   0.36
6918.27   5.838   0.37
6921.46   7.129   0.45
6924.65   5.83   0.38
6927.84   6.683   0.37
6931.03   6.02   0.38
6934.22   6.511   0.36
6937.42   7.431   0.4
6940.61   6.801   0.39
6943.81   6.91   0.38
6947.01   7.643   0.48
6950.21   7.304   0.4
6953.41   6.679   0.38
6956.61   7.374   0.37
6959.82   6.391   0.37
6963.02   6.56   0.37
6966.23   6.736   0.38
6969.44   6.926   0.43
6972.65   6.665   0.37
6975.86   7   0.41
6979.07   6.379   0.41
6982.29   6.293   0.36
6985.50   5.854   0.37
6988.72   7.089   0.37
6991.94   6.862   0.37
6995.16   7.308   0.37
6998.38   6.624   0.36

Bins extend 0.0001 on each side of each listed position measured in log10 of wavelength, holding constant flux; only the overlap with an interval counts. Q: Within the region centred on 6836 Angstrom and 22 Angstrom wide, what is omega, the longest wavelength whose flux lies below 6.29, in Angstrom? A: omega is 6842.23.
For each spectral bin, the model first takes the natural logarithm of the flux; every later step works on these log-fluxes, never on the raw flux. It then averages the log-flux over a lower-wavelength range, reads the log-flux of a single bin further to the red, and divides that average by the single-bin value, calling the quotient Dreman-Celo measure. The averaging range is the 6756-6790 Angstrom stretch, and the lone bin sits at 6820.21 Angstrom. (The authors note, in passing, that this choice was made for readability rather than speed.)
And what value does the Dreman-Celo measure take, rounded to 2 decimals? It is 0.99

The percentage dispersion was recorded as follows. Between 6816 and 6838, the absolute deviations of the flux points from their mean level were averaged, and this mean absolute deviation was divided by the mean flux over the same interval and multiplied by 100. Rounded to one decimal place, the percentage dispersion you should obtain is 6.6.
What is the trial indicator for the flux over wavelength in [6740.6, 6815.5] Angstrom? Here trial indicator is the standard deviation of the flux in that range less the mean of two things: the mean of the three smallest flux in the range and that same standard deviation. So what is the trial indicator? -2.71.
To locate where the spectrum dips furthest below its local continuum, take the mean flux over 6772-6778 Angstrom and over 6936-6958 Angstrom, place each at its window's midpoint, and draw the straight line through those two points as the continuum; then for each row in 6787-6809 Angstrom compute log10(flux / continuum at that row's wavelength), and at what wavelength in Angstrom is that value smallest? 6801.39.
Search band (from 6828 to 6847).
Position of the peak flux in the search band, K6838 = 6829.64 Angstrom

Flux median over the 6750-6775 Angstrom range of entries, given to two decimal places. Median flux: 6.37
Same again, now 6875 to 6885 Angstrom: 6.11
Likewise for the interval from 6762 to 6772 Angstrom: 6.33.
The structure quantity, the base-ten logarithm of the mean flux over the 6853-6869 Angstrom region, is 0.801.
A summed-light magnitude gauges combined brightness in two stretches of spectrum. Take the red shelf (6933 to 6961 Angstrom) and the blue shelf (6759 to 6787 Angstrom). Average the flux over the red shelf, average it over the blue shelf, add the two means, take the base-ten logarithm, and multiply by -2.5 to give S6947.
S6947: -2.82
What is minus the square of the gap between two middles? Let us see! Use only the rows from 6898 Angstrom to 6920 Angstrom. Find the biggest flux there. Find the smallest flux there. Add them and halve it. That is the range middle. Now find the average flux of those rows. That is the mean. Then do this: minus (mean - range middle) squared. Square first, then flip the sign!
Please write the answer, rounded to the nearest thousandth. -0.003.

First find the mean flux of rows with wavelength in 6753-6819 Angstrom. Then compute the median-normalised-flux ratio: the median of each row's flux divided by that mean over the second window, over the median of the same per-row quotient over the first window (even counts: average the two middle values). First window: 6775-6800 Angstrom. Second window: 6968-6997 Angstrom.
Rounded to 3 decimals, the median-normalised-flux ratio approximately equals 1.046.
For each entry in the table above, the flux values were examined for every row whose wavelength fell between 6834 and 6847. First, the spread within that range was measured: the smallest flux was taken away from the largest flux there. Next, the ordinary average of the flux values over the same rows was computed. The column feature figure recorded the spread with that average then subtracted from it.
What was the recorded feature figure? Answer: -5.7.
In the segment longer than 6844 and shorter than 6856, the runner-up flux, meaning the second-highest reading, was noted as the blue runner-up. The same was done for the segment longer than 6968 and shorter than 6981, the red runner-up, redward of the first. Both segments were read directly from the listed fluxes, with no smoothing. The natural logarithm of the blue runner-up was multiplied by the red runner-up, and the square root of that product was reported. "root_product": 3.60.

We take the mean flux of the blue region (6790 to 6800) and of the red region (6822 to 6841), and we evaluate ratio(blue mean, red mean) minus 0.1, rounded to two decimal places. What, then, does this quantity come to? 0.89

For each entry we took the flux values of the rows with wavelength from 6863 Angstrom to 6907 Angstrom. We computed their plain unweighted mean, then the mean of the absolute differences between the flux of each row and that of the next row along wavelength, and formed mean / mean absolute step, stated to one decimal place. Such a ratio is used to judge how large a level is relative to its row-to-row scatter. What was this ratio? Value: 14.6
